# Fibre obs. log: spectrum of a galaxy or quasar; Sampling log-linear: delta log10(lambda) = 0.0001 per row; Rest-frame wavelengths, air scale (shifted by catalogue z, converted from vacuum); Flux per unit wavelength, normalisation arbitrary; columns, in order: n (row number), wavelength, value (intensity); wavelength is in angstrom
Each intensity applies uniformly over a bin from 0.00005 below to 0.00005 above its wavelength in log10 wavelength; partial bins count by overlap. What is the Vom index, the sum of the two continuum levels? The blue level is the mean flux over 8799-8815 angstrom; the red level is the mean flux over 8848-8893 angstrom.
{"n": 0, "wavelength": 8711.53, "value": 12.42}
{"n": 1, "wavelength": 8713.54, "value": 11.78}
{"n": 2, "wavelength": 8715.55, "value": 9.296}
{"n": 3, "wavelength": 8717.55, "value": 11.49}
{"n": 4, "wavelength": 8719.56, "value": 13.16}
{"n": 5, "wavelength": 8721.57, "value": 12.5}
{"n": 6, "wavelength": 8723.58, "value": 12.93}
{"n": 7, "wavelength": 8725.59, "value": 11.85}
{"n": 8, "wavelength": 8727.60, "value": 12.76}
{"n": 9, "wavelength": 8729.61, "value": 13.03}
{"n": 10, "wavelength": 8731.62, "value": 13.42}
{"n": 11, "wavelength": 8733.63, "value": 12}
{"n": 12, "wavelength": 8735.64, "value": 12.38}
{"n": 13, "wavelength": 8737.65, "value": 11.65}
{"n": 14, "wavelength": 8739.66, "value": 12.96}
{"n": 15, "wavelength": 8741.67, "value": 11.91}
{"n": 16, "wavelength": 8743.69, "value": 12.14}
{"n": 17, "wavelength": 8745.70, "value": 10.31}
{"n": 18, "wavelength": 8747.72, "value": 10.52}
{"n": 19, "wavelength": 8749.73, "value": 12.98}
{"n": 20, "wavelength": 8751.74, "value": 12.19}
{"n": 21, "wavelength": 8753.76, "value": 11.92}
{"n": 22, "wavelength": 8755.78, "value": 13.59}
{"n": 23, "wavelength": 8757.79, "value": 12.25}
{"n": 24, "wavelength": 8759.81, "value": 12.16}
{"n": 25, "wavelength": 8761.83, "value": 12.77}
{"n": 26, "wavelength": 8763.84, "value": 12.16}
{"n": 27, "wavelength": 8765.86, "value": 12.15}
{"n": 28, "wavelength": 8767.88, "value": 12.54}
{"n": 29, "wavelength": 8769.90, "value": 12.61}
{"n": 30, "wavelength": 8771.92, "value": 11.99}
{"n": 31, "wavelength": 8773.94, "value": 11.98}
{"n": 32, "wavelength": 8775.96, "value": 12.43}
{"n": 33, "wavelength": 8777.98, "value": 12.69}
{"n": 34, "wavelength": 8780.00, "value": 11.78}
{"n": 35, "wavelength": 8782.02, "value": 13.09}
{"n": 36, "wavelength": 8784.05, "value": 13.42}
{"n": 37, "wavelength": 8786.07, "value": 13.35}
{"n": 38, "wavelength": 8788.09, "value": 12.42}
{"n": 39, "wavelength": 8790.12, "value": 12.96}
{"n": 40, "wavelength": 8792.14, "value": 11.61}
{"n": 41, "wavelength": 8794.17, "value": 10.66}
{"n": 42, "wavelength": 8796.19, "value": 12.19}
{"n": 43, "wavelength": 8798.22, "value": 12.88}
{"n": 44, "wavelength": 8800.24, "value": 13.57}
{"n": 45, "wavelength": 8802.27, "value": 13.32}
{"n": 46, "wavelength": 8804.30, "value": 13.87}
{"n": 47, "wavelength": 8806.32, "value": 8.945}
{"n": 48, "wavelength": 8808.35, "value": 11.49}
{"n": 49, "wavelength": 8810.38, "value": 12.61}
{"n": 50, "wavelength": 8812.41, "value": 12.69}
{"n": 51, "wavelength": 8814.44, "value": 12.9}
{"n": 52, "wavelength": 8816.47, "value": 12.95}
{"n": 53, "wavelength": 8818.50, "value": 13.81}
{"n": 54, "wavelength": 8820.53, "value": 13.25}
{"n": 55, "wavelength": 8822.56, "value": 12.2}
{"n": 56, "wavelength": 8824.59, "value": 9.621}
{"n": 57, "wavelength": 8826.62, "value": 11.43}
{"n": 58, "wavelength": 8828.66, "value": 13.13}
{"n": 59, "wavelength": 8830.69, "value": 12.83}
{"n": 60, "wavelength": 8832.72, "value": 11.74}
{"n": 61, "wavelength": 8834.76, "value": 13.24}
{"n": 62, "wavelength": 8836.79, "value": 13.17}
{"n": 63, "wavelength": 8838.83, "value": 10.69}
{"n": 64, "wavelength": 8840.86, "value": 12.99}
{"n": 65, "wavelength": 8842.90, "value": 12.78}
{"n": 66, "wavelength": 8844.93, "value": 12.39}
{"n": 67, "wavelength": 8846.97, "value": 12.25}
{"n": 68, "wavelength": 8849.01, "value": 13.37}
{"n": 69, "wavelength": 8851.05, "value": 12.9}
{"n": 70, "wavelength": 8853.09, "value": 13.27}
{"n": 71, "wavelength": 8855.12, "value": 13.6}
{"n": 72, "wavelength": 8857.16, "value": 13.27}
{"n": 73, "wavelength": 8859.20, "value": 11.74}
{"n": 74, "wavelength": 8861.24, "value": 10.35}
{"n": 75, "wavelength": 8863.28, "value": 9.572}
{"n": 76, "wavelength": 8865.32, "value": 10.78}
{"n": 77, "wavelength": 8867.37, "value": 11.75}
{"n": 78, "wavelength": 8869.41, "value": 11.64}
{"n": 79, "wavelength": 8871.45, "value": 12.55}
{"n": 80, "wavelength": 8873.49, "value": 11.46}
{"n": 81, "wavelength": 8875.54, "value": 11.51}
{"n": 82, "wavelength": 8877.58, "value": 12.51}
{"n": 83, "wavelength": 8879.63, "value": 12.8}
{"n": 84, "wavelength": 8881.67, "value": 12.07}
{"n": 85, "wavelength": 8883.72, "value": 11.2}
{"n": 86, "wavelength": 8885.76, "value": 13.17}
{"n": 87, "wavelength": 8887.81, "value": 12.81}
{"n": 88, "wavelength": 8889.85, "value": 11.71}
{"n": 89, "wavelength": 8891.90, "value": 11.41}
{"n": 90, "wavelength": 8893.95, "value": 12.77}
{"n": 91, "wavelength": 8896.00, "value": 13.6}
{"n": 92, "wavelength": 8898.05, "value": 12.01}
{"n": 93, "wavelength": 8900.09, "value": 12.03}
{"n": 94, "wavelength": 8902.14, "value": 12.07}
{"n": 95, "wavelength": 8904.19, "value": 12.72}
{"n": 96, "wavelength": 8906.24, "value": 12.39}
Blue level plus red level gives 24.5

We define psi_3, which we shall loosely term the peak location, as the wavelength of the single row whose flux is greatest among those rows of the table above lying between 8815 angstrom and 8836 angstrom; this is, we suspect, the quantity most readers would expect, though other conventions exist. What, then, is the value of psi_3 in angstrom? 8818.50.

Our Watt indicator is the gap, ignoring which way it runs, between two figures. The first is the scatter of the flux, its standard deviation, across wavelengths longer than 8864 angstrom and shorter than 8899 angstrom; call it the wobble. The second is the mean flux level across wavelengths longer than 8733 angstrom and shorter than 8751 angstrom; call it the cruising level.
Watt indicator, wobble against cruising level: 11.1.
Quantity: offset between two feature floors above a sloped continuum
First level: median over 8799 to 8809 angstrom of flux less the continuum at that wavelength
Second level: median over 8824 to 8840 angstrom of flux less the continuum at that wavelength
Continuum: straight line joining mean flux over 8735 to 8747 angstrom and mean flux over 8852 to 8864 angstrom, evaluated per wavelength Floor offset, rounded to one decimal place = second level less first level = -1.1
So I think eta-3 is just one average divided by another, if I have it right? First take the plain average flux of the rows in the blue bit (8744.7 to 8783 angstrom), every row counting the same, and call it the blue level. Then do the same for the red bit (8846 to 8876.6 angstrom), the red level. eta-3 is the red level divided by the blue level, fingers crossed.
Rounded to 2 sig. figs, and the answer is 0.98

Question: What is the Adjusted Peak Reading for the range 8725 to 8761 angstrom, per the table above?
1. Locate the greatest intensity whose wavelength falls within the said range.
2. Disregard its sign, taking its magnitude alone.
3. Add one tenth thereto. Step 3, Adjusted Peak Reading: 13.7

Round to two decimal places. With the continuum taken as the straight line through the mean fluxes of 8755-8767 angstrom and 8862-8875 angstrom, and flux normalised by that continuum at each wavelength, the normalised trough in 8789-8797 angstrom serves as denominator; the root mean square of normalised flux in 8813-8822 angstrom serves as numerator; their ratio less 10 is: -8.73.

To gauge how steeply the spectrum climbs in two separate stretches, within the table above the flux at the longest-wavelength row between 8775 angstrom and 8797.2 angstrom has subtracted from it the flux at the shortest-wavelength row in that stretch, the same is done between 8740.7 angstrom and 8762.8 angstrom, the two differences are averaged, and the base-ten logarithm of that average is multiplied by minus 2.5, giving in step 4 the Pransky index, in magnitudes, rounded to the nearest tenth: 1.3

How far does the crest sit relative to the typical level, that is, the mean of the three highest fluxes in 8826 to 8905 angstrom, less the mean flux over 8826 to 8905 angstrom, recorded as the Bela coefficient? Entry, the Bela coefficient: 1.3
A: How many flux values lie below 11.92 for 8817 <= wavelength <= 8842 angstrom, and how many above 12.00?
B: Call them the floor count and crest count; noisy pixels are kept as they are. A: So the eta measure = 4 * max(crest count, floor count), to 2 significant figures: 32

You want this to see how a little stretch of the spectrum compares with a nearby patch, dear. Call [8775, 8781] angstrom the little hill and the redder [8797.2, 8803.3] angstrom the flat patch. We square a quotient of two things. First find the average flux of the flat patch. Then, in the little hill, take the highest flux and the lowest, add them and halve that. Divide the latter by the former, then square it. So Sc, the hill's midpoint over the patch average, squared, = 0.85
